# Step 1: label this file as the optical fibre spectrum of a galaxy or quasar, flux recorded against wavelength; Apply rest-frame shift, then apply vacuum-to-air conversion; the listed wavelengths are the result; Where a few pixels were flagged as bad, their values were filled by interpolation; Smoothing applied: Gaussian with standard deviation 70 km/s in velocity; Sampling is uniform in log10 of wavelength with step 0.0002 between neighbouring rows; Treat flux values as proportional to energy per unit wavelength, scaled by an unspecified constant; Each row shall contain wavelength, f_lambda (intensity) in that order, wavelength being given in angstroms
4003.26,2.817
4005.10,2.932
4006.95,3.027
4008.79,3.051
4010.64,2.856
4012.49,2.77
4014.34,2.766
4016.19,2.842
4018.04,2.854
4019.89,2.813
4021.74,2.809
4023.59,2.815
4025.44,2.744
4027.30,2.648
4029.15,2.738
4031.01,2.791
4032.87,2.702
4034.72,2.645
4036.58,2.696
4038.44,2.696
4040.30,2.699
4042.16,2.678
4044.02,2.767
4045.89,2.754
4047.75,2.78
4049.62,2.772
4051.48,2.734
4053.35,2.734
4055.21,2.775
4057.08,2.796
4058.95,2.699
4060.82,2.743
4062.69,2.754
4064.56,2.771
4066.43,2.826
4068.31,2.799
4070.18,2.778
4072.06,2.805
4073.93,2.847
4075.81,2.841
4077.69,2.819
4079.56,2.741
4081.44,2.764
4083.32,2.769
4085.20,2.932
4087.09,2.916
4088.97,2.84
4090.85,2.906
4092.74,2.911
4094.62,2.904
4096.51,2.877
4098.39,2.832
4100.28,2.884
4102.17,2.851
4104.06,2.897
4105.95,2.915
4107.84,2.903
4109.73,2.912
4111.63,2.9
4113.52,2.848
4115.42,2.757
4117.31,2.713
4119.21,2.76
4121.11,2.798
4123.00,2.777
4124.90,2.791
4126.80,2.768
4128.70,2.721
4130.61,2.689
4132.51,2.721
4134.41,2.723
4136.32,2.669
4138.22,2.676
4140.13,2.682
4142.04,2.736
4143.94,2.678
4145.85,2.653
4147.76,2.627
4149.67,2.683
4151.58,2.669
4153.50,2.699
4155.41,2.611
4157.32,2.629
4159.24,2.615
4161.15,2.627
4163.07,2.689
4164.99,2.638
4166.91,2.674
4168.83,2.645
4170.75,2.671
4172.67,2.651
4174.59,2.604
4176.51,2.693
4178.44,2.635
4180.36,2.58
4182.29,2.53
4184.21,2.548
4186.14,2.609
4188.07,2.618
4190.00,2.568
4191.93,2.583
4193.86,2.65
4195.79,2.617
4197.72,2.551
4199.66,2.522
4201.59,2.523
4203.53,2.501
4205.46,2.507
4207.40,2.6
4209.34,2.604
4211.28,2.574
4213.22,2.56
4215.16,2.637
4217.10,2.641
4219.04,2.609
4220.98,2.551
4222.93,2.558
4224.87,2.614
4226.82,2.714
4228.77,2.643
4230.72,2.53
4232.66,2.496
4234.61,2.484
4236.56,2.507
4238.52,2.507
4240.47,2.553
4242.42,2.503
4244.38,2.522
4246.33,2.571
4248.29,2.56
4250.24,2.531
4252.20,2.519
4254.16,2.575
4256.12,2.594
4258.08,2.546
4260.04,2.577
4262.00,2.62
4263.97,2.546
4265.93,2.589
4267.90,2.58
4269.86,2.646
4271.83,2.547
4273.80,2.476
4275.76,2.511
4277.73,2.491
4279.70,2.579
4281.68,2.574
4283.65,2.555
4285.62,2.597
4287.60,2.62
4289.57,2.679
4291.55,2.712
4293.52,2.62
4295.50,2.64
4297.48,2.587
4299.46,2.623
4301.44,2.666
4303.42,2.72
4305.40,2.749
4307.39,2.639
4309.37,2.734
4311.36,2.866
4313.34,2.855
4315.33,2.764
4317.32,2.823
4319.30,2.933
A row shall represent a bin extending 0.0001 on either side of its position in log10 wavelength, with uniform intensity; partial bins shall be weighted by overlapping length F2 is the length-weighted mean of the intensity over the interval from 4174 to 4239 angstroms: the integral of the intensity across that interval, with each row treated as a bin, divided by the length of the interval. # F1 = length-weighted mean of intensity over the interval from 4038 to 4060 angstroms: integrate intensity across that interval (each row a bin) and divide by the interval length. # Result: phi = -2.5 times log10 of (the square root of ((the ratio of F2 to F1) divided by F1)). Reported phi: 0.58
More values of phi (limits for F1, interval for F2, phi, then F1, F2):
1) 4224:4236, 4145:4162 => 0.50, 2.58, 2.65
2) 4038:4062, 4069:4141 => 0.53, 2.74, 2.81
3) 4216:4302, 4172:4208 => 0.51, 2.58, 2.58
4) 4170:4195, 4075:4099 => 0.47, 2.61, 2.85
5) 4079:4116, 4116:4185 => 0.61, 2.86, 2.68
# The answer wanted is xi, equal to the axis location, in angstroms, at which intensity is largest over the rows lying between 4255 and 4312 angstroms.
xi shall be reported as 4311.36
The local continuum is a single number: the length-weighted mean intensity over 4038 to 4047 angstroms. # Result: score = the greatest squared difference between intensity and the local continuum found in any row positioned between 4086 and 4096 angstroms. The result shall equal 0.038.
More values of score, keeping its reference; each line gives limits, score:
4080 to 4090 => 0.044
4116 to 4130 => 0.006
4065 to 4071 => 0.011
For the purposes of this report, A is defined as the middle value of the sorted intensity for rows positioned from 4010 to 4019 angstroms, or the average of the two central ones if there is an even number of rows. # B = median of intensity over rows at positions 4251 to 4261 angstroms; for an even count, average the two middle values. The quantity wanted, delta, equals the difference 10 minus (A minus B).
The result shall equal 9.7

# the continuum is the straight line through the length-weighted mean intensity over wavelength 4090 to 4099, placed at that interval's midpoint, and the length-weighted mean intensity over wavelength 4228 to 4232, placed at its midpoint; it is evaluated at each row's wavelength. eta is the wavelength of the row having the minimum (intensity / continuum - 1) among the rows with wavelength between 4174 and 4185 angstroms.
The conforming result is 4182.29 angstroms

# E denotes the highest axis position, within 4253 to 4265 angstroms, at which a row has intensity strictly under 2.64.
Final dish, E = 4263.97 angstroms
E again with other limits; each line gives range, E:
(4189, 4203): 4201.59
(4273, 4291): 4287.60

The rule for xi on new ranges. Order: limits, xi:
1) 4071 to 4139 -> 4085.20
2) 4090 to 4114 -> 4105.95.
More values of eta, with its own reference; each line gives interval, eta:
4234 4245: 4234.61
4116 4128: 4117.31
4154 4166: 4155.41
